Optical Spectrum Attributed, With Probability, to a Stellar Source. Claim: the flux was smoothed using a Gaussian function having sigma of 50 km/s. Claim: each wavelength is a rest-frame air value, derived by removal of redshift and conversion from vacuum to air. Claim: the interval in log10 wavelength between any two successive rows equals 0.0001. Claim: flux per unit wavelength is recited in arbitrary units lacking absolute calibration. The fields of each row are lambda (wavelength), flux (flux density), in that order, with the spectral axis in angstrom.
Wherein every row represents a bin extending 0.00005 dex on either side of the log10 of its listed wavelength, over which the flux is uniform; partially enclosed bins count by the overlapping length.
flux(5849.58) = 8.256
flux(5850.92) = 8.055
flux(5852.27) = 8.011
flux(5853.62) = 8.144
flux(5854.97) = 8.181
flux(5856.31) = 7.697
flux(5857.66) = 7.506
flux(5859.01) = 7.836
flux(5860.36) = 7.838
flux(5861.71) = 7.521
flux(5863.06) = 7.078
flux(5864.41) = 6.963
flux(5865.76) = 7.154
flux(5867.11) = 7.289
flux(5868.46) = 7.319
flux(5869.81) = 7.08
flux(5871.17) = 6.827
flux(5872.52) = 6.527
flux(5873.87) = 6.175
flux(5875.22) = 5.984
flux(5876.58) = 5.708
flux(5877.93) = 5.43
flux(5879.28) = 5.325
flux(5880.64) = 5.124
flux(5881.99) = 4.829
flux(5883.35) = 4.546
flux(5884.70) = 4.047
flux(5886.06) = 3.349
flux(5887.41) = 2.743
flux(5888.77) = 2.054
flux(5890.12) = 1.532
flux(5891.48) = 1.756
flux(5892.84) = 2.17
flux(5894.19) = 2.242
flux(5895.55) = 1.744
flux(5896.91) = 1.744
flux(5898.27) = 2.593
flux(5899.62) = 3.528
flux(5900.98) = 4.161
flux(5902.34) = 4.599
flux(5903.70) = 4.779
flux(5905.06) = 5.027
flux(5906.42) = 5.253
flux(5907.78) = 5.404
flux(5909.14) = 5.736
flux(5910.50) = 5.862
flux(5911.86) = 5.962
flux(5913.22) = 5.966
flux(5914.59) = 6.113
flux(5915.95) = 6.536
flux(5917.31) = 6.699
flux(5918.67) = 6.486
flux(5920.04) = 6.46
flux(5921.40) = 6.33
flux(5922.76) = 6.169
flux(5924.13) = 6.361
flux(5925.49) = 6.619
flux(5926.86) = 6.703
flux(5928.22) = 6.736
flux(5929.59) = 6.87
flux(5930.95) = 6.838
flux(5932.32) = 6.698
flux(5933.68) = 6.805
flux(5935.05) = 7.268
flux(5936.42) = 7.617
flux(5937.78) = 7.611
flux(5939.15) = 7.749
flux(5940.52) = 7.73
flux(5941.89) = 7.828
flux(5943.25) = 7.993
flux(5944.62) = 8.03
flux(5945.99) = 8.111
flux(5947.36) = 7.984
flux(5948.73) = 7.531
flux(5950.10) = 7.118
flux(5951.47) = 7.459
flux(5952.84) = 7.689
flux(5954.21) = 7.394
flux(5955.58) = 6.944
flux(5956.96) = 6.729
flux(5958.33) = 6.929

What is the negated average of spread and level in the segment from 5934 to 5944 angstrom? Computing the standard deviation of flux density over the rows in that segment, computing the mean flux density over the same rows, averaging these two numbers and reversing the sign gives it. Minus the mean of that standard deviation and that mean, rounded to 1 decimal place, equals -3.9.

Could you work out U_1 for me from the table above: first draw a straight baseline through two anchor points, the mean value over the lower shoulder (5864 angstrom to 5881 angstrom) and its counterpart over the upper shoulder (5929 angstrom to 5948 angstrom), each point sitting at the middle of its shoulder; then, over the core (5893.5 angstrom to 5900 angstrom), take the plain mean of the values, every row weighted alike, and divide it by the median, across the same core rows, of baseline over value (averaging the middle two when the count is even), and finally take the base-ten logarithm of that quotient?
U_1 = -0.1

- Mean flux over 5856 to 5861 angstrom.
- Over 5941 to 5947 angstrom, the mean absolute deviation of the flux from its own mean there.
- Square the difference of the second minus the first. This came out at 58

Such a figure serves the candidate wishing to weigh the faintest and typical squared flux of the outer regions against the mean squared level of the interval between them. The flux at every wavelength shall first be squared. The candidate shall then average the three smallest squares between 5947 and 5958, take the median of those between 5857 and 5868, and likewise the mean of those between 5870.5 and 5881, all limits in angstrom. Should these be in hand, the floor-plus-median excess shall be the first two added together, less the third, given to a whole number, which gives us 68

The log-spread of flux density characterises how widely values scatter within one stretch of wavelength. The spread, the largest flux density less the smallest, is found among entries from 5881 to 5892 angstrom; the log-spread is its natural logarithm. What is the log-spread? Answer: 1.2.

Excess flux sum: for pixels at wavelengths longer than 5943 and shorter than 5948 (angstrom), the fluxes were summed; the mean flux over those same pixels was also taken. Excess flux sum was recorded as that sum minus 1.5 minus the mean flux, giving 22.6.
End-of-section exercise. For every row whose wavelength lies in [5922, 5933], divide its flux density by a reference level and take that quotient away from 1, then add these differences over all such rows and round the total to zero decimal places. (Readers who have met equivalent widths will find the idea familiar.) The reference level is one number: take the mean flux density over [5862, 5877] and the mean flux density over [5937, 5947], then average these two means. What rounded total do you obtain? 1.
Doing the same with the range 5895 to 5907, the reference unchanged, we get 4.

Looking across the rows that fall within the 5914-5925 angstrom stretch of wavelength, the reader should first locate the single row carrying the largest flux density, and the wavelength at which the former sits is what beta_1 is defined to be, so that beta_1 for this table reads 5917.31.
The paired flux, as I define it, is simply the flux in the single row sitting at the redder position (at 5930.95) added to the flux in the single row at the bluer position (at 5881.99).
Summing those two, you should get 12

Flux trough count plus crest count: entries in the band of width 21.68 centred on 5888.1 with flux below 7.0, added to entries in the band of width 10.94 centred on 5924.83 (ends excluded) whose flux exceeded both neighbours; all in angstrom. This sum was 16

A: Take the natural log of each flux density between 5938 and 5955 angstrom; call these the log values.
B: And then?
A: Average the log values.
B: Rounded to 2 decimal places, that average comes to 2.04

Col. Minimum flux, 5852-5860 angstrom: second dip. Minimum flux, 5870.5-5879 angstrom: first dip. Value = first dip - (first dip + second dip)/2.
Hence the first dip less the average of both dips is -1.0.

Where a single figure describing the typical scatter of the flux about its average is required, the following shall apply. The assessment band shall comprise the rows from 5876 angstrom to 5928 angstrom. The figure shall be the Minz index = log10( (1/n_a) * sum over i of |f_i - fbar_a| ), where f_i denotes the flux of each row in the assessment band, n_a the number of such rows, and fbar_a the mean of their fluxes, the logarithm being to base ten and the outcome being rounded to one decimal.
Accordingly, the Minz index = 0.2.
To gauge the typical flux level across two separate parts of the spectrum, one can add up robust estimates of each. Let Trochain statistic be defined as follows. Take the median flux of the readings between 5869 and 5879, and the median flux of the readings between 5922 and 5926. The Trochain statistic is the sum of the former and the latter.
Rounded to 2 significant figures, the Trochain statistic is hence 13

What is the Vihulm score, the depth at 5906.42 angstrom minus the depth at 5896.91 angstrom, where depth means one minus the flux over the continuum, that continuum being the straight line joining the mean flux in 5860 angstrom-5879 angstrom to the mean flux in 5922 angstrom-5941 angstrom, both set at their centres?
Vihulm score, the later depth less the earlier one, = -0.51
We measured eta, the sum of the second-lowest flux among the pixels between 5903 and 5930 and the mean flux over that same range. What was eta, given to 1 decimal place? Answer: 11.1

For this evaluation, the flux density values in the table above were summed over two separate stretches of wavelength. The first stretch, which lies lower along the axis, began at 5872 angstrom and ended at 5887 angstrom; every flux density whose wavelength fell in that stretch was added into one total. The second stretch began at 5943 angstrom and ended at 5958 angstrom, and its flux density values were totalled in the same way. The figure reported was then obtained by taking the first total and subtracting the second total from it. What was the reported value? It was -26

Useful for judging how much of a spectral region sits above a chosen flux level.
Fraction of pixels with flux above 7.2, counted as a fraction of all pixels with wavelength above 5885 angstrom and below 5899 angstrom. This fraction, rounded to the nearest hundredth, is 0.00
